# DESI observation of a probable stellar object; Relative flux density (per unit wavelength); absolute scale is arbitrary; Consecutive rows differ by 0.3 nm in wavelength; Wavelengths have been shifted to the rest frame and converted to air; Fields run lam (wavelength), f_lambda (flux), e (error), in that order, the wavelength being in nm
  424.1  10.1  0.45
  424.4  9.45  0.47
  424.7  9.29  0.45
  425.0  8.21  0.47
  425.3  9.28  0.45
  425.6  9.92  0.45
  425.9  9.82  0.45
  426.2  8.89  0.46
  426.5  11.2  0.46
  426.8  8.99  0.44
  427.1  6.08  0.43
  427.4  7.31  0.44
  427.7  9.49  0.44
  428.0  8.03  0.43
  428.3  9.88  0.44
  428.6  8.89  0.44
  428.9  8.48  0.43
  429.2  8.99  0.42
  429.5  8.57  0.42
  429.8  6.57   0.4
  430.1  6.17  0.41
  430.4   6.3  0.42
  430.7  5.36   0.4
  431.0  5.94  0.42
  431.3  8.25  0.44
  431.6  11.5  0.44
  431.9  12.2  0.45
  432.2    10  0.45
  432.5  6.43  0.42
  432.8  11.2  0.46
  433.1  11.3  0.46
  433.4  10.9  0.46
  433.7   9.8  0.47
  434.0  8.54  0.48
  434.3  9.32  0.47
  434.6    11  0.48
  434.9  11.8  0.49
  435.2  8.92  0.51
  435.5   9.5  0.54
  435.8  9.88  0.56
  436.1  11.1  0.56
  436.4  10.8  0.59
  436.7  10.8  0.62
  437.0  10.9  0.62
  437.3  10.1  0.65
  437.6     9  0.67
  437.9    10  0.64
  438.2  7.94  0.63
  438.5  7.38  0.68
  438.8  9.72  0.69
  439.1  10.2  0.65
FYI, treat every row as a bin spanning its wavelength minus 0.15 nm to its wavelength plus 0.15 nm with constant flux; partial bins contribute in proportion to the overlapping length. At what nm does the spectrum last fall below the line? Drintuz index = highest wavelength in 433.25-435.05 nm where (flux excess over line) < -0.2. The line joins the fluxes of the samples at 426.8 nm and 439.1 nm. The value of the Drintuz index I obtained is 434.3 nm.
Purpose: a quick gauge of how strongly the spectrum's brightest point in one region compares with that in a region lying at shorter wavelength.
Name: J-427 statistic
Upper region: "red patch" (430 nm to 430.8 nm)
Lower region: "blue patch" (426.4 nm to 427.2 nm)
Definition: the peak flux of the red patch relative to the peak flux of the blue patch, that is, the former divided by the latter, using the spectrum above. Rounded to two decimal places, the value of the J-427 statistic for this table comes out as 0.56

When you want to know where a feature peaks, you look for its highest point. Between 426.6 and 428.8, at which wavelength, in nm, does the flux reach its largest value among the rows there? 428.3 nm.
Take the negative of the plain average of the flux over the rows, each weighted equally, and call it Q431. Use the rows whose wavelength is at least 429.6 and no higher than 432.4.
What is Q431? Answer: -8.0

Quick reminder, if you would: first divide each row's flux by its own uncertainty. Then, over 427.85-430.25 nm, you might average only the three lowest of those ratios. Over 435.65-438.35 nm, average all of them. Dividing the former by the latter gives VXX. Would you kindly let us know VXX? 1.02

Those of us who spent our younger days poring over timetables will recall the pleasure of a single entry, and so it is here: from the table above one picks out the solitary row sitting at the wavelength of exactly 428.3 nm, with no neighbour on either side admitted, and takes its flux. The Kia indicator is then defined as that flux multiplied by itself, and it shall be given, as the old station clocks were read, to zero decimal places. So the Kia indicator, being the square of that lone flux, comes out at 98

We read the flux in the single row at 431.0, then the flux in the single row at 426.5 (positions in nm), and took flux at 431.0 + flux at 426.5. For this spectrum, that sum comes 17.1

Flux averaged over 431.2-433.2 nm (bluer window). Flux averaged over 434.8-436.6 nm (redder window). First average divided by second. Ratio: 0.98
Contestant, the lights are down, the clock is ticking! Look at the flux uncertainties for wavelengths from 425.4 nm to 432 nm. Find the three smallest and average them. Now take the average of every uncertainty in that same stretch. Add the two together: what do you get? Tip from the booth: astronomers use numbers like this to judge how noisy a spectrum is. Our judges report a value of 0.84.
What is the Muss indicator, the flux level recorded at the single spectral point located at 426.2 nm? 8.89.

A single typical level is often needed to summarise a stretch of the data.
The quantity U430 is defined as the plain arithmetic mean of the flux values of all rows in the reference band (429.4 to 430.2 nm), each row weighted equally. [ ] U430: 7.1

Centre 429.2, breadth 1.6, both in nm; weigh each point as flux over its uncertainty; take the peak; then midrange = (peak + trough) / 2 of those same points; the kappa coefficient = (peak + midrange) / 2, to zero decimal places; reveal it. 20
